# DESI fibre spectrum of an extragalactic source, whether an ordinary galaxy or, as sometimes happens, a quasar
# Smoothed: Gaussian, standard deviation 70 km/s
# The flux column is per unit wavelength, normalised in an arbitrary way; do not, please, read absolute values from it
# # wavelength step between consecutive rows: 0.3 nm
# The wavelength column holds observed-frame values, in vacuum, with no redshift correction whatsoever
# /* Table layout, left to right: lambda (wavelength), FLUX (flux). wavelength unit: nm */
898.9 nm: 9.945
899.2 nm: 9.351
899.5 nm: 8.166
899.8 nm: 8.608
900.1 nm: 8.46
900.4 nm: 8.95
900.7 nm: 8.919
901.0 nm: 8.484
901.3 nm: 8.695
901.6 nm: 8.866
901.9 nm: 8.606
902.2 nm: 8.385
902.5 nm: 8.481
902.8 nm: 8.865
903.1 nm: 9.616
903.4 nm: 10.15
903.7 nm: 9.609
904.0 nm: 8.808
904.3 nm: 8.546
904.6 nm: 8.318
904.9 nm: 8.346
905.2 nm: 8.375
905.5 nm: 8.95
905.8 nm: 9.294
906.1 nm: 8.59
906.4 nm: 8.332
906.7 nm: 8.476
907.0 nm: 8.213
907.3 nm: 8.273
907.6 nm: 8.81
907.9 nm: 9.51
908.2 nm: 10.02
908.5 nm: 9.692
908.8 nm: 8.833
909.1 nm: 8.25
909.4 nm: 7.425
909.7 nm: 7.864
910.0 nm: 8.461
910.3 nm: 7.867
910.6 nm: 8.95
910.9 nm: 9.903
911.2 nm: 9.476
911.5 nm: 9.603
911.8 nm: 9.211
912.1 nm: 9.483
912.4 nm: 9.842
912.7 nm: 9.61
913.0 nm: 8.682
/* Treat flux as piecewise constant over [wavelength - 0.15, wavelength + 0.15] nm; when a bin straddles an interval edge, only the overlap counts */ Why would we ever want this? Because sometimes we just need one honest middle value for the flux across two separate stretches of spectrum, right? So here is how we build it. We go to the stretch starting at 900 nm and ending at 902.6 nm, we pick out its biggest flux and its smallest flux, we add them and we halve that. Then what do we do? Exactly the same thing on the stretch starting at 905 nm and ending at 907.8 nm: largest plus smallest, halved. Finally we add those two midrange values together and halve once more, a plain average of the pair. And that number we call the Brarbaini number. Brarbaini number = 8.71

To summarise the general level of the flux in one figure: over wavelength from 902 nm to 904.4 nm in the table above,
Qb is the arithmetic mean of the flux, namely 9.06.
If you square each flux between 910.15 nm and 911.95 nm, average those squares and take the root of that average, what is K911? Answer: 9.19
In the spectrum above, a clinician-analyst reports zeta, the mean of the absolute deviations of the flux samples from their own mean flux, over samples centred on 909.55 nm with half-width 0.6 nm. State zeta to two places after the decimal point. 0.36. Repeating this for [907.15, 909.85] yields 0.70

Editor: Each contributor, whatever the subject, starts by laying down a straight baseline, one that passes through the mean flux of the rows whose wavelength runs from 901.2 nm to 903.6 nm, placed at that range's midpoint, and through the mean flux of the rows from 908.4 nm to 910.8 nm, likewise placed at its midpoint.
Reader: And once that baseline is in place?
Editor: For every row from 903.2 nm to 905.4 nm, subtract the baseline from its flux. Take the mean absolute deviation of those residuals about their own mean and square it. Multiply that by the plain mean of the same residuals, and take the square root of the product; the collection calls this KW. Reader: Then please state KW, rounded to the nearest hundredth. 0.14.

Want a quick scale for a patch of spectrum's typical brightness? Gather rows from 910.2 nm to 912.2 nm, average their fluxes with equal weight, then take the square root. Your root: 3.04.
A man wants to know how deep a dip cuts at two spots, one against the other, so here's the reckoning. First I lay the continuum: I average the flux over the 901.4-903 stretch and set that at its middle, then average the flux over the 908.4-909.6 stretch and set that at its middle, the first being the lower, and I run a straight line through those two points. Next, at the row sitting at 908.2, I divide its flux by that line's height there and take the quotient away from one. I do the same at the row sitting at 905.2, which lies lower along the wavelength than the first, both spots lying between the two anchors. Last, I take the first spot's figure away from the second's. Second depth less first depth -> 0.20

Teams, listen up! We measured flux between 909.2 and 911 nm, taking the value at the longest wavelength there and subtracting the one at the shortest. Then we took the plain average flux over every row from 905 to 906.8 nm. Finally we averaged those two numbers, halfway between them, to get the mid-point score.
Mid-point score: 5.57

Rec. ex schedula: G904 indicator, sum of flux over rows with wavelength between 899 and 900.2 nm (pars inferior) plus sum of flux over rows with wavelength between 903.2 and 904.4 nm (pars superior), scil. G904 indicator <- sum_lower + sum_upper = 71.7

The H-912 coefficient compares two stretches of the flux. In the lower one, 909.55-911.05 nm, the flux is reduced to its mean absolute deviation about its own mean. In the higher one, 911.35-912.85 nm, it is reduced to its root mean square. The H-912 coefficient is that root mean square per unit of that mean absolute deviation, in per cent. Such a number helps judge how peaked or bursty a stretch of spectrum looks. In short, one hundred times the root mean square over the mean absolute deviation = 1461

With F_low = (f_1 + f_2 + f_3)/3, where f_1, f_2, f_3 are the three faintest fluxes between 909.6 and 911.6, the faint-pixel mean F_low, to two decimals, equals 8.06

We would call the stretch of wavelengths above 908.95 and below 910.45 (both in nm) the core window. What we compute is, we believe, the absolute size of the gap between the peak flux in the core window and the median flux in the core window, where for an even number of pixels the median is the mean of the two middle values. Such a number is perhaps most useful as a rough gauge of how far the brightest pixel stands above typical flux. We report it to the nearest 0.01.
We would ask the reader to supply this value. 0.59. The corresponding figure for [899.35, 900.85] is 0.34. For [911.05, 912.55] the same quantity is 0.36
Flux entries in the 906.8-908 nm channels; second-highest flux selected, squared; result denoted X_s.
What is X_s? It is 78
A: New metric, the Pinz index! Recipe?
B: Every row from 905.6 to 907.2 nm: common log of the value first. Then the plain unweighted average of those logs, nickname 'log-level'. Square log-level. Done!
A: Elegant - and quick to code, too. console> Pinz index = 0.871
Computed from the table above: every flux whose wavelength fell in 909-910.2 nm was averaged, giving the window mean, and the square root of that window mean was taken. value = 2.83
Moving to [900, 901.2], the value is 2.95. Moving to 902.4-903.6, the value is 3.05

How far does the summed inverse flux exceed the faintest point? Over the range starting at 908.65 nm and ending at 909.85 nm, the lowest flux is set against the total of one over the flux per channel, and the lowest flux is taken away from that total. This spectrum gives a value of -6.9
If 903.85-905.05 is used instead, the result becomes -7.8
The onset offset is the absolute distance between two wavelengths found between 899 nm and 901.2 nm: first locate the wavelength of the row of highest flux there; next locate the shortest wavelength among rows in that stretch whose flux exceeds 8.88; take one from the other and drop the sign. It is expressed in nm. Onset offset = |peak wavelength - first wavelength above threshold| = 0.00 nm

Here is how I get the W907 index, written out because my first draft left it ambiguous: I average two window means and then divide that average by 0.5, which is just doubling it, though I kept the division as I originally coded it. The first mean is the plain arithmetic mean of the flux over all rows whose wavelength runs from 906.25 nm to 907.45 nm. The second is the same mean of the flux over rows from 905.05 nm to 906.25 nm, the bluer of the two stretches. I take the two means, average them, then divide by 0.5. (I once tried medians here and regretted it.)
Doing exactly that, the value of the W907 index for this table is 17.1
